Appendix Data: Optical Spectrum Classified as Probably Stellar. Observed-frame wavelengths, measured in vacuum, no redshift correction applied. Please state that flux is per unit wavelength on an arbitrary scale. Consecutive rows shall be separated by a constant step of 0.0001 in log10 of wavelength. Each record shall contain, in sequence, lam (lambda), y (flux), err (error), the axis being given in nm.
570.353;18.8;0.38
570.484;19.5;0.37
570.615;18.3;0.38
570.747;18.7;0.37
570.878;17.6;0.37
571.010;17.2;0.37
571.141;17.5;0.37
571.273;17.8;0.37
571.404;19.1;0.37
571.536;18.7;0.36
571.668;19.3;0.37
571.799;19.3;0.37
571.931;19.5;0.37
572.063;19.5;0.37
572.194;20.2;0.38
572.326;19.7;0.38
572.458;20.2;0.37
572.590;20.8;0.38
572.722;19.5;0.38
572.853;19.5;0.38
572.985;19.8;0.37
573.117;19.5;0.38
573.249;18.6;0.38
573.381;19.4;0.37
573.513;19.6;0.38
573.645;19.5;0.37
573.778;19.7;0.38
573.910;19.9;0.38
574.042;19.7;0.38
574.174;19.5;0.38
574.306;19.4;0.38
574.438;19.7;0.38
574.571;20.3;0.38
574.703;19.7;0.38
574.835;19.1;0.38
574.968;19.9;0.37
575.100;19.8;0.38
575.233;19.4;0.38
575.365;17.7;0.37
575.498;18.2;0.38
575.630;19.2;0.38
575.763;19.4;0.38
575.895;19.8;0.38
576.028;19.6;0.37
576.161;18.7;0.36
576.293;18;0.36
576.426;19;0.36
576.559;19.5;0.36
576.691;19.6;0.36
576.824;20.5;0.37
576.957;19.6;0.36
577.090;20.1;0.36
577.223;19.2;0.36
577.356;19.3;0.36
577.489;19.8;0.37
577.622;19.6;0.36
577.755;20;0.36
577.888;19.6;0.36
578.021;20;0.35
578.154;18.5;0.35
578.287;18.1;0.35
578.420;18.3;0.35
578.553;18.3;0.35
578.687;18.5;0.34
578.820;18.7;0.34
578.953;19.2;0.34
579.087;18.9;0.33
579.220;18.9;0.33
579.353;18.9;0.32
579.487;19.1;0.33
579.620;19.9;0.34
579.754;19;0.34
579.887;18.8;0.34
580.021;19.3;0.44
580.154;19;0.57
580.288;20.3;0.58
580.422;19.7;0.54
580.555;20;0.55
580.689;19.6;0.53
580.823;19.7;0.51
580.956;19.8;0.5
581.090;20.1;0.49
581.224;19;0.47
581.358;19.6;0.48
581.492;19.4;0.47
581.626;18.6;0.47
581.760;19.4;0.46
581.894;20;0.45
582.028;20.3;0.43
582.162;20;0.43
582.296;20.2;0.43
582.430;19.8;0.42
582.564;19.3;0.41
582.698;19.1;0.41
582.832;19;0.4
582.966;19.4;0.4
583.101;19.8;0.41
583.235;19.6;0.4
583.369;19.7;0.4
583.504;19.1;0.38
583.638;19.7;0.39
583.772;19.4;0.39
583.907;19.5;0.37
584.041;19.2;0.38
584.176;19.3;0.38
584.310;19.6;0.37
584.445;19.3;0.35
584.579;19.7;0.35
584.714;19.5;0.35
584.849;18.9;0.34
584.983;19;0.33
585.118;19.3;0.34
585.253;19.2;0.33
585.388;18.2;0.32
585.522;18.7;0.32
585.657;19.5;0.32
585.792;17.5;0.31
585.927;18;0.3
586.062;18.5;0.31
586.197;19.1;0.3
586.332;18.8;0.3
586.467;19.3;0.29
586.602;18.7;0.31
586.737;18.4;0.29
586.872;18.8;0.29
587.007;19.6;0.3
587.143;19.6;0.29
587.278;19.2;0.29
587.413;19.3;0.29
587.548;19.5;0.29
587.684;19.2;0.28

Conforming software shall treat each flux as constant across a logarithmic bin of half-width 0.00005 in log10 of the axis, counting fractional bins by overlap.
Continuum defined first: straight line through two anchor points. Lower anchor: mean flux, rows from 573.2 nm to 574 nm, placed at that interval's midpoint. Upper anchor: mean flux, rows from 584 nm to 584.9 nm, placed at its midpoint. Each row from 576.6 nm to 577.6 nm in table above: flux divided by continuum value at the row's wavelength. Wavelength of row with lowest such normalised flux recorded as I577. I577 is 577.223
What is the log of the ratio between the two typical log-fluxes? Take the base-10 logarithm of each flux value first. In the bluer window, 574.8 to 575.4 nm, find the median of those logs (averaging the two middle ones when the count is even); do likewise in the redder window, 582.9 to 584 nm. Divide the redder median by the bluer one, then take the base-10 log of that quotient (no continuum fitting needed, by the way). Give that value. 0.001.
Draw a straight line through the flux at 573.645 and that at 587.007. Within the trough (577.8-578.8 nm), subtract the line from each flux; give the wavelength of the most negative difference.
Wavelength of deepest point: 578.287 nm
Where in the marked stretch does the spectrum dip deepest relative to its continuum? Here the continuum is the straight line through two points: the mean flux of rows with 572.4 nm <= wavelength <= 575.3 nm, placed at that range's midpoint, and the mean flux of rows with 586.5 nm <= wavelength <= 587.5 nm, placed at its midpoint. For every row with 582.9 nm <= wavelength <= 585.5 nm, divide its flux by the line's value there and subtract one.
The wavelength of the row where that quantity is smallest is 585.388 nm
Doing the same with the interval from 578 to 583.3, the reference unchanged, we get 578.287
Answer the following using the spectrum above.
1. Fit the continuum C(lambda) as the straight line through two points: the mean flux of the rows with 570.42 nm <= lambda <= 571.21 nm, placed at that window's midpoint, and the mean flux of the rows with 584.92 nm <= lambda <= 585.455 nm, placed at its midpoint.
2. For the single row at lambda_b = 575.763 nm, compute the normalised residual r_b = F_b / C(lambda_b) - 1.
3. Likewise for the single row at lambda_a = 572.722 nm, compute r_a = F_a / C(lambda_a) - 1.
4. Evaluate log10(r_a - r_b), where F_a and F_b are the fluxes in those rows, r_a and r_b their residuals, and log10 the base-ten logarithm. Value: -1.8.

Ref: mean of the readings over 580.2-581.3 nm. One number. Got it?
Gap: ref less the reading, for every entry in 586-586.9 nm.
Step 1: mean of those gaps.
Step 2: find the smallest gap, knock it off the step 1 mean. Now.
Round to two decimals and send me 0.50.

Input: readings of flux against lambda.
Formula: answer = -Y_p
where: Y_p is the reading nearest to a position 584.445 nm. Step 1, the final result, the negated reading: -19.3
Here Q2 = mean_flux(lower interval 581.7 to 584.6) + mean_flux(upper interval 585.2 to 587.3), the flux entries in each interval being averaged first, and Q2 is 38.4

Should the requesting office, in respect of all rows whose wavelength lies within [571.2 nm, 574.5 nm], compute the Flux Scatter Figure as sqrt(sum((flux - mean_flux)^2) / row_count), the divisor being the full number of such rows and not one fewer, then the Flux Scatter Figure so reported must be 0.55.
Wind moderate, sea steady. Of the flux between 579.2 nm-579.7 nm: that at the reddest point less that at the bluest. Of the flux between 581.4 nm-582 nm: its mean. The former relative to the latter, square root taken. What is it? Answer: 0.23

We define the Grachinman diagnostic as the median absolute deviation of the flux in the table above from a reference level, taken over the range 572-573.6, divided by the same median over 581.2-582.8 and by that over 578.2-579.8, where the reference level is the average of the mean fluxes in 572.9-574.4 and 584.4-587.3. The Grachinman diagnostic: 2.1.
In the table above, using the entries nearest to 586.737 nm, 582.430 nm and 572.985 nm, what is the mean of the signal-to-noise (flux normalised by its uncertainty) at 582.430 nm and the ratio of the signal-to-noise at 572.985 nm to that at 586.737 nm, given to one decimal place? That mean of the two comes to 24.0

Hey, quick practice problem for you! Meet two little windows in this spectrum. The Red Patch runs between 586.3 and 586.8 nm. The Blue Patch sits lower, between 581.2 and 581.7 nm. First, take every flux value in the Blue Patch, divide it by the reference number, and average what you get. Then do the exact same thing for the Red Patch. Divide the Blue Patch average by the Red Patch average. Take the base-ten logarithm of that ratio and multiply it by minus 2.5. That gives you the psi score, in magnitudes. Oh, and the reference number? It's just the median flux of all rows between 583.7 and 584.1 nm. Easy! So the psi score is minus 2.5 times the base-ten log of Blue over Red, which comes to -0.02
